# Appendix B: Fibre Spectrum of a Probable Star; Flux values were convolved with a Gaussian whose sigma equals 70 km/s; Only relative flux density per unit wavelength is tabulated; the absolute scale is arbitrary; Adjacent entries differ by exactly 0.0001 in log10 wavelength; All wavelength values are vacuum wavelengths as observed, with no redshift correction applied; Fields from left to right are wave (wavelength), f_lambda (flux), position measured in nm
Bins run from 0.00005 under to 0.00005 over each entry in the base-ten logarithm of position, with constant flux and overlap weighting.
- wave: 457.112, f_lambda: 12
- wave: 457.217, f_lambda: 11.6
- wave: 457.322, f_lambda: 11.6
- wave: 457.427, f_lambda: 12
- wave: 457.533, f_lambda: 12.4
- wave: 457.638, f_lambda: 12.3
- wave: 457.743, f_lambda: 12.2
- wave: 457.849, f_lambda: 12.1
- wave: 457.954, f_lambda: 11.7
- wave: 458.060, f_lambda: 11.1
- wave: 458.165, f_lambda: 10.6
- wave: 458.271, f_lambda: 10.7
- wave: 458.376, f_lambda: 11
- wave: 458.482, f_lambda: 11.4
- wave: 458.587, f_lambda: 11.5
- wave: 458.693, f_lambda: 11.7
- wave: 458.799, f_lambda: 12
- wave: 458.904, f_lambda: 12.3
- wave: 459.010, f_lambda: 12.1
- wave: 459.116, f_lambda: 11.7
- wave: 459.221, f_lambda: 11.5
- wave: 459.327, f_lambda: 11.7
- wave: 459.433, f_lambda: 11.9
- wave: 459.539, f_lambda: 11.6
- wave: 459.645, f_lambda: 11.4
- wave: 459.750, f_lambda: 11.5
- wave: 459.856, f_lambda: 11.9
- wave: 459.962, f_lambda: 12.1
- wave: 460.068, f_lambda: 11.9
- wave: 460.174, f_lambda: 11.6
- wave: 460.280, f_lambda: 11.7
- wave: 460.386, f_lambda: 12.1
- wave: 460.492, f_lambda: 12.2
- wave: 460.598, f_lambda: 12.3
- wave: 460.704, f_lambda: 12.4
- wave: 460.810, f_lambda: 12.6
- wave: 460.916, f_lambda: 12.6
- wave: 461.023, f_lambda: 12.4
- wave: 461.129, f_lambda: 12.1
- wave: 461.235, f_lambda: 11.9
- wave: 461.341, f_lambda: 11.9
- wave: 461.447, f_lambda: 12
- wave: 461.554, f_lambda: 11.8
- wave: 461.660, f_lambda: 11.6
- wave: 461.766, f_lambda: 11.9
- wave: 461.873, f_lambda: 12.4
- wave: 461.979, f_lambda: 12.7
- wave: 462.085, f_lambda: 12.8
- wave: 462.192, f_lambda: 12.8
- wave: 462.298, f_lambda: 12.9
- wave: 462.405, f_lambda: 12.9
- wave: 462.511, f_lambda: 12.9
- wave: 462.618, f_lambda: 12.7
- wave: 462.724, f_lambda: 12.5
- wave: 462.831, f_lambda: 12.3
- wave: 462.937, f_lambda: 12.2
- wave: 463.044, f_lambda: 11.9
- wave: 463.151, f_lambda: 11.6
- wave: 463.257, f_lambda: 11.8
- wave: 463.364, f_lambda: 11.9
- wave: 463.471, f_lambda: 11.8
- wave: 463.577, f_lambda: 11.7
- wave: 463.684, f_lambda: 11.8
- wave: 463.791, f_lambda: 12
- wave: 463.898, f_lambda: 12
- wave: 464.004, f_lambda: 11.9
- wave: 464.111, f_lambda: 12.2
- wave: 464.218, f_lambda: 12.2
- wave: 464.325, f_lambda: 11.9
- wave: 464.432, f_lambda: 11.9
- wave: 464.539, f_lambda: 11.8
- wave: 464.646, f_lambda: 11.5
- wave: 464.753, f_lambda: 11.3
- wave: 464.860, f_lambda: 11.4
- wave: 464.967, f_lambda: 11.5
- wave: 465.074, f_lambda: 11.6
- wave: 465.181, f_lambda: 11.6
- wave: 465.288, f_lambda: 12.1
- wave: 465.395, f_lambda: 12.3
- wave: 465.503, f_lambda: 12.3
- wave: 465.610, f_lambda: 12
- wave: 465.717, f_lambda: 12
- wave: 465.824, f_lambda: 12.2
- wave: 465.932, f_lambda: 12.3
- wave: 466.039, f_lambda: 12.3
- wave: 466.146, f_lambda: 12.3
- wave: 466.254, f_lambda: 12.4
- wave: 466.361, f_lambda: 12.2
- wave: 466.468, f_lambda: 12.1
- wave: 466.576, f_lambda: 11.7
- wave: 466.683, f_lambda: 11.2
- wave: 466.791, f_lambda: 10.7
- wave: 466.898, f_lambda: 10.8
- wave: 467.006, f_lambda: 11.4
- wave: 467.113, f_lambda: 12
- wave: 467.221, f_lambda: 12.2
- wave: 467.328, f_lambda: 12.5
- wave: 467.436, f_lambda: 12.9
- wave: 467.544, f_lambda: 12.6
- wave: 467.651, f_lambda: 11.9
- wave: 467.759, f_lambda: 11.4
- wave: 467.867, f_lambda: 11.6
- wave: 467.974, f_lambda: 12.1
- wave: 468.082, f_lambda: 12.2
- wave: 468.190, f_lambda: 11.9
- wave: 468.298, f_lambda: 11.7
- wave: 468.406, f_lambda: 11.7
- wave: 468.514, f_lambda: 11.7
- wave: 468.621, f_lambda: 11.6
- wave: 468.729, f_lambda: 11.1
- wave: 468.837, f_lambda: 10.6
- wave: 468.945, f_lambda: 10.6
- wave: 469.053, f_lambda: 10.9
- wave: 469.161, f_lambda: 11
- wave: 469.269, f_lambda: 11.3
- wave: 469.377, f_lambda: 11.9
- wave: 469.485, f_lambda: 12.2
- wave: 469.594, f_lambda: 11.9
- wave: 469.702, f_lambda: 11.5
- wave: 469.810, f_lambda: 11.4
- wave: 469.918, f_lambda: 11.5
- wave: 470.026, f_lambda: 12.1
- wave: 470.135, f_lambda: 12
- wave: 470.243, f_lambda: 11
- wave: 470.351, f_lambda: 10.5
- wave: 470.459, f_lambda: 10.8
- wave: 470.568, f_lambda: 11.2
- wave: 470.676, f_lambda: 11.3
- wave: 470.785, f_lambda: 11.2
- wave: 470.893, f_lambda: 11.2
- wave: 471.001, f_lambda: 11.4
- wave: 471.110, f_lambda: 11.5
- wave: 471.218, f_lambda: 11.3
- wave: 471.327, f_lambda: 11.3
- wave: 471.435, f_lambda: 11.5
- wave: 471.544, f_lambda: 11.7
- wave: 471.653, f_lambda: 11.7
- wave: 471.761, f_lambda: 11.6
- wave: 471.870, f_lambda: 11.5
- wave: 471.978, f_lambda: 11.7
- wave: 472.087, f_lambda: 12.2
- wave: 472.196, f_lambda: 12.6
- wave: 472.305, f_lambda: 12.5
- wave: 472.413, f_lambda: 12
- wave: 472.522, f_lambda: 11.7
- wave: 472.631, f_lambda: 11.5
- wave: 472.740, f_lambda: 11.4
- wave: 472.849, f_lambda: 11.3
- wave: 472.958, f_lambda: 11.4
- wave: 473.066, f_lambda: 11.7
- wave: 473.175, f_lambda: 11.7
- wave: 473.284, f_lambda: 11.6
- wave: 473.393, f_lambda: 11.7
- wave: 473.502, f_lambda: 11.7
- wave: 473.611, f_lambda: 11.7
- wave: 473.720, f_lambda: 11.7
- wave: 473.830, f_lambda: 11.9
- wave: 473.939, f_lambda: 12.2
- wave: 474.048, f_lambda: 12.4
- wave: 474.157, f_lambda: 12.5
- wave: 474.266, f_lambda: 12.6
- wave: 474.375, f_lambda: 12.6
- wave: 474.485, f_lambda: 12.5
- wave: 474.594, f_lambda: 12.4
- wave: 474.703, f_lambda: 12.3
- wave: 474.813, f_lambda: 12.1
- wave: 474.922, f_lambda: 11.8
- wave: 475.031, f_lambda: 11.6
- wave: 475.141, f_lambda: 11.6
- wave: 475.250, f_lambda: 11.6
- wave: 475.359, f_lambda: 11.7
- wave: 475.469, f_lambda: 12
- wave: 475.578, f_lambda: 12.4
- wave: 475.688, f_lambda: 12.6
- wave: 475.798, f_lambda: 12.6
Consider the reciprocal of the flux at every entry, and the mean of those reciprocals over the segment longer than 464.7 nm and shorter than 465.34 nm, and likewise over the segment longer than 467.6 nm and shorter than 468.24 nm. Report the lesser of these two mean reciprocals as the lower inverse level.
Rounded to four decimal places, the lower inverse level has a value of 0.0844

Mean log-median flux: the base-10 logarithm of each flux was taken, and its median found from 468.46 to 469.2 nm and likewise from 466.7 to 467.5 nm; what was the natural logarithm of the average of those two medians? 0.059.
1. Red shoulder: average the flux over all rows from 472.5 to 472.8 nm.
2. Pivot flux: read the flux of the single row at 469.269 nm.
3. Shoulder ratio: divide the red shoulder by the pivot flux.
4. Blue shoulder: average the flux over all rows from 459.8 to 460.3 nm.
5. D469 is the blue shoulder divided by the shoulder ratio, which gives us 11.6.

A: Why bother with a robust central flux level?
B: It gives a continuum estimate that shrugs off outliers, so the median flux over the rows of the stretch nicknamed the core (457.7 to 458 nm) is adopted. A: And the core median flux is 12.1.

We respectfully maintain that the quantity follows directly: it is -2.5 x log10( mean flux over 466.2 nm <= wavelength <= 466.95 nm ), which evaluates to -2.660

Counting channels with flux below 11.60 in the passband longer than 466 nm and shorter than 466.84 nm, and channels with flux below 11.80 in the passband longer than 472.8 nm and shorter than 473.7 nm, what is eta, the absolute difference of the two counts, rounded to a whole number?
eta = 6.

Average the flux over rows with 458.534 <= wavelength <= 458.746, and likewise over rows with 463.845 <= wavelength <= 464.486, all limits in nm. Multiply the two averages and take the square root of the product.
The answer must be 11.81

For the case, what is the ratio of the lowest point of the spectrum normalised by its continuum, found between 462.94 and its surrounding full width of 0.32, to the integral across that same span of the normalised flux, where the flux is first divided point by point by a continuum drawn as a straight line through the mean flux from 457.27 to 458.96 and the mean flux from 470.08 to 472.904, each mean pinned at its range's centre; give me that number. 3.07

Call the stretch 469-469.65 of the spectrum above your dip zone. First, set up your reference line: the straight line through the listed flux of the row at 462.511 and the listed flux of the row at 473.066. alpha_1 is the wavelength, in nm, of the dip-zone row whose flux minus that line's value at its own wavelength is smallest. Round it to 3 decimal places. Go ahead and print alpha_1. 469.053 nm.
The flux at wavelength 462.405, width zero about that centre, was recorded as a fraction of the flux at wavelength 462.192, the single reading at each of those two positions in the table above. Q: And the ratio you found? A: 1.01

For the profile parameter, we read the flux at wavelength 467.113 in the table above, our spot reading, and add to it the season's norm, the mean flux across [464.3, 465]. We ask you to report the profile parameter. 23.6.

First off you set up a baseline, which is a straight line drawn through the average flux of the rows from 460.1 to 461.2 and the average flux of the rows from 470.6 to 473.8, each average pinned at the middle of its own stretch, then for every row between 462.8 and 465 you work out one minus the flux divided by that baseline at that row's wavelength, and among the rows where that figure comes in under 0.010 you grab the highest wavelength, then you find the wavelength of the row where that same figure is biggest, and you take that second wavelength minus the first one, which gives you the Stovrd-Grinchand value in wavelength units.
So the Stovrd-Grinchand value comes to 0.32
